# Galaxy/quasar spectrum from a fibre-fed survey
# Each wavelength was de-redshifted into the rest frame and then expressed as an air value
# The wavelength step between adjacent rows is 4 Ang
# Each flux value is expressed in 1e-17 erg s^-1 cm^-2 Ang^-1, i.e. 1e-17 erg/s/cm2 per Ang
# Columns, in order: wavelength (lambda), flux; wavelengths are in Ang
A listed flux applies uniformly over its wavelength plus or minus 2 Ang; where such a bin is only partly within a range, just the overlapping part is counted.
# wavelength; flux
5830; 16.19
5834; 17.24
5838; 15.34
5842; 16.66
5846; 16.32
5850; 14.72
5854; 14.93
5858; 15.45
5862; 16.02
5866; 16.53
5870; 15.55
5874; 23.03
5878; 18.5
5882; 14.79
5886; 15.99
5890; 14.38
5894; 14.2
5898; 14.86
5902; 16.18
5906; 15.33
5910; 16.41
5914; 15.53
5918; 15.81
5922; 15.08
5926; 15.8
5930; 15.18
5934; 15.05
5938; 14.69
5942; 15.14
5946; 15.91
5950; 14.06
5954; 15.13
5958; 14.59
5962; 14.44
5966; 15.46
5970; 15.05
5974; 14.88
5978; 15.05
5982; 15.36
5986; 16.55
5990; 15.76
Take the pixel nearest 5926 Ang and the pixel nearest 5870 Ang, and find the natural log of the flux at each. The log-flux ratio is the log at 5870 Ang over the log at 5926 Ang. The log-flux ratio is 0.99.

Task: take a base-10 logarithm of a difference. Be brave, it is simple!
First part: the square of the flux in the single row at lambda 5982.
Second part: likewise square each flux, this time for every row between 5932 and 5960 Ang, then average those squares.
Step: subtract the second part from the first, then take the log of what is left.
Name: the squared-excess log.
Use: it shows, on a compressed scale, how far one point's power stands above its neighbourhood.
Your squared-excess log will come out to 1.1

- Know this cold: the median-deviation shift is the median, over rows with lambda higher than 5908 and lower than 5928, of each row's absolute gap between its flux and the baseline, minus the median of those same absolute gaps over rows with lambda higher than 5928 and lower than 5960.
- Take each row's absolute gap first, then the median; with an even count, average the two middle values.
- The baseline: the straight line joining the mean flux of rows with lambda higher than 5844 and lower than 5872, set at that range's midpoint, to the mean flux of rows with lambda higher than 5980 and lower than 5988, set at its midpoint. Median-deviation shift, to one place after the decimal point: -0.5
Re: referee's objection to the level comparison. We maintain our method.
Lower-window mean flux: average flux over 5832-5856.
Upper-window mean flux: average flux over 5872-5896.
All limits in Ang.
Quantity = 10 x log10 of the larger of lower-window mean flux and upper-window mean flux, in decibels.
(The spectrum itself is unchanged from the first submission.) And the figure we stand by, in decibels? 12.3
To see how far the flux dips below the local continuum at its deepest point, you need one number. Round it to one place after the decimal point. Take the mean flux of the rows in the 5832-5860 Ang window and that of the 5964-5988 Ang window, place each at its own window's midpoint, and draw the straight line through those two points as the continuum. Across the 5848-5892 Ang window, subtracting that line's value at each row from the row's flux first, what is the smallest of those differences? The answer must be -1.3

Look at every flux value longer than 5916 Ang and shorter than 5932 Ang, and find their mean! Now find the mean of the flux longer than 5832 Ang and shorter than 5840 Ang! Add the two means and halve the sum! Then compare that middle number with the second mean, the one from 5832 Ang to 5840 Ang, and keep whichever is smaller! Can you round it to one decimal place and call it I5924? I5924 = 15.9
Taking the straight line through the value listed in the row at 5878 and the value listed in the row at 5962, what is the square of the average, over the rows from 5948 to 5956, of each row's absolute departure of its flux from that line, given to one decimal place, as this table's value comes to 0.4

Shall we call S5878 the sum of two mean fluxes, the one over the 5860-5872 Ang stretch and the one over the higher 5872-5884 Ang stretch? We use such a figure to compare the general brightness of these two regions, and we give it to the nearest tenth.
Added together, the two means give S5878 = 34.8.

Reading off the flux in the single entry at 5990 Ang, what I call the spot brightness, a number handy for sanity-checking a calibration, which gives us 15.76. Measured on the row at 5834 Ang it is 17.24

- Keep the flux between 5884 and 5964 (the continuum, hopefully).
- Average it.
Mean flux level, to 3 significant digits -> 15.2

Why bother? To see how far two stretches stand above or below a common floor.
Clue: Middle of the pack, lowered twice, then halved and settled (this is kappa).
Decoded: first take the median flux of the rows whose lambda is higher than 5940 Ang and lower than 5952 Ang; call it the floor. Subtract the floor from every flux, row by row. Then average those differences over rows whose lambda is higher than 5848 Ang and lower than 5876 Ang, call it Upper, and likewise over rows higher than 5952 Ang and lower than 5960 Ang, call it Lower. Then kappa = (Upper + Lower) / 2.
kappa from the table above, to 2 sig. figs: 0.59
